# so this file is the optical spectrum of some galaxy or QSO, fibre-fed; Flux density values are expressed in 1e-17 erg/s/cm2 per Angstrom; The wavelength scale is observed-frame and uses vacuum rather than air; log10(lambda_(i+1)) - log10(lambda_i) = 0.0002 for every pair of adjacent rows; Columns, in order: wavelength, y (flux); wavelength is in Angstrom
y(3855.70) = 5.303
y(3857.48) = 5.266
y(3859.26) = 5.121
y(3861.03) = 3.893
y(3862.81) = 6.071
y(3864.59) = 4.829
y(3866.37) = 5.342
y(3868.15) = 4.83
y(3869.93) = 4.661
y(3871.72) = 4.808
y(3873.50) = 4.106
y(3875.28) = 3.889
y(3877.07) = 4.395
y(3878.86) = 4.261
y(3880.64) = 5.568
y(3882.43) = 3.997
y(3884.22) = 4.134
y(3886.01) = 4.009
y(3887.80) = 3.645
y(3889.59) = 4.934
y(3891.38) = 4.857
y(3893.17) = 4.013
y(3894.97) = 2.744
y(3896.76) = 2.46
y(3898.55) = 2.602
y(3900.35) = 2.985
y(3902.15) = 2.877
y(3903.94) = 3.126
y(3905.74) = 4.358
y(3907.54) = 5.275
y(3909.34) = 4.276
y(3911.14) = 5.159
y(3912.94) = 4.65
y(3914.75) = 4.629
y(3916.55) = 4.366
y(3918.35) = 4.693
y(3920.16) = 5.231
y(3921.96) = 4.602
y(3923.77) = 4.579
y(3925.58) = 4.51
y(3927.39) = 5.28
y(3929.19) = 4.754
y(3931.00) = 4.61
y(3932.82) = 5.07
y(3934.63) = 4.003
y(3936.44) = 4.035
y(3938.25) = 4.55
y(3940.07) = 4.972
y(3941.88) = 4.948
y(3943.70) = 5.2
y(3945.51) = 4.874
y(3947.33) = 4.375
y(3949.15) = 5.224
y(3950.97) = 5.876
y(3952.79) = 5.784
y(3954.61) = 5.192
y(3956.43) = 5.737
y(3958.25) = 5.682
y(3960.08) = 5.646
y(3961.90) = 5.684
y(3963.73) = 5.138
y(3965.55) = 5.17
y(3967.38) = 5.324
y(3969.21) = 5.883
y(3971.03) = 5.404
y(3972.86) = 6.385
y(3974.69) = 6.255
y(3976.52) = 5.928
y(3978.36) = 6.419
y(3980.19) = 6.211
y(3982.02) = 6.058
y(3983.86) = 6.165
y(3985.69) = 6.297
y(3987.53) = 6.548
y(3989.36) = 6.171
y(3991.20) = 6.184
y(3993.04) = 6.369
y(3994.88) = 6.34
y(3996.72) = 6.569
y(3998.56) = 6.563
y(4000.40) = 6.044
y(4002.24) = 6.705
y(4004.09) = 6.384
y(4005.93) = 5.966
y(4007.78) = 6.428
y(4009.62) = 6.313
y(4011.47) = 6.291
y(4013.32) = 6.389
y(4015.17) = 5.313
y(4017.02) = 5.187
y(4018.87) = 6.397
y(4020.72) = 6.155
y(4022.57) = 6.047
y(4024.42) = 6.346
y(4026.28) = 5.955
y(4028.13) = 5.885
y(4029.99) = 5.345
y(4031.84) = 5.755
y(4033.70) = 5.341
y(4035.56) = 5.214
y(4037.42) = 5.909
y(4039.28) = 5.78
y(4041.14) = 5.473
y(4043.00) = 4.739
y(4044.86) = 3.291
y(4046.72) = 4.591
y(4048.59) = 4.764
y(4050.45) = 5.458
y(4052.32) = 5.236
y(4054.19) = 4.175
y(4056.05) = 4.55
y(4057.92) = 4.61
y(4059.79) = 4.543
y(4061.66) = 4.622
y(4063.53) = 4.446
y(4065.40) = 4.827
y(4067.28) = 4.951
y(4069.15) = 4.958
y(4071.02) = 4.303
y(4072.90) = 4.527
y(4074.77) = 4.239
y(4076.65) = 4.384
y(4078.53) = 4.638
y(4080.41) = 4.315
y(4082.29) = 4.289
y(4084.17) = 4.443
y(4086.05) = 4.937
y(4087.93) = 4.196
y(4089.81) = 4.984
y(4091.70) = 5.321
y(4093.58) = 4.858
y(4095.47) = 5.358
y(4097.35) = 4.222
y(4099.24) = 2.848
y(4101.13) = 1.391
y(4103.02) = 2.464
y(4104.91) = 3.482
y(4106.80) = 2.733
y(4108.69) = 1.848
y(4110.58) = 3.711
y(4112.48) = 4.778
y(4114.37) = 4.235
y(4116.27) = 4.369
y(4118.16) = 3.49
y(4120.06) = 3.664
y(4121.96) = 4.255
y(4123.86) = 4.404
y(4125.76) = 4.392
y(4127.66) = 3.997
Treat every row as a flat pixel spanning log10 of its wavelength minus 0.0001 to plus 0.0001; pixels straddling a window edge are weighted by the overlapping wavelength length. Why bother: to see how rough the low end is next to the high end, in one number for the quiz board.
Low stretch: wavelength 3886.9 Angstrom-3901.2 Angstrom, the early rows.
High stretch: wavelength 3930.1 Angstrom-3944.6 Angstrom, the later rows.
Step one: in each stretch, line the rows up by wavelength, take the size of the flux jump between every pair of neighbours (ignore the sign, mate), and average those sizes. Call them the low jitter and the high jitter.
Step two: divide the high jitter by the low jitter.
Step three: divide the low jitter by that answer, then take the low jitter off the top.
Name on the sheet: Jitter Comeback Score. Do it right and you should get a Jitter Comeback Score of 0.34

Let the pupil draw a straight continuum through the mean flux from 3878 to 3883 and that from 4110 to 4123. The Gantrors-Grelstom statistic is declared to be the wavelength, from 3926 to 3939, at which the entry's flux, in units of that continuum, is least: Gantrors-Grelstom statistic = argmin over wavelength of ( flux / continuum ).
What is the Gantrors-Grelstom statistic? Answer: 3934.63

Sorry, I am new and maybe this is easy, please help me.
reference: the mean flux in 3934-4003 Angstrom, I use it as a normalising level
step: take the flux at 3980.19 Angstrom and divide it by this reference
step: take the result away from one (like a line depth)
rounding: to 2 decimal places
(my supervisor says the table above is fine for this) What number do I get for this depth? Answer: -0.09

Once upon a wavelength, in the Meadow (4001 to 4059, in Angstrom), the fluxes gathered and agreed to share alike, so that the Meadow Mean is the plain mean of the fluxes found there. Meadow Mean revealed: 5.5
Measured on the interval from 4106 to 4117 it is 3.6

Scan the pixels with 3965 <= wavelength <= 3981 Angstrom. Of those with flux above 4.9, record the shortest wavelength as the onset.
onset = 3965.55 Angstrom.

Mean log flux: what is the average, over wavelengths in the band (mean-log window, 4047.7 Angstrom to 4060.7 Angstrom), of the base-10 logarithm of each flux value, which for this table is 0.68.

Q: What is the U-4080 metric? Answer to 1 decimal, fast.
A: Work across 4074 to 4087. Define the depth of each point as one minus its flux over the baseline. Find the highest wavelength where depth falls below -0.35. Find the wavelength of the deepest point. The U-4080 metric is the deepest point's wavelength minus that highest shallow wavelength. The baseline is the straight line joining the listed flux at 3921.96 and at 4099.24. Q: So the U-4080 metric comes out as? -11.3 Angstrom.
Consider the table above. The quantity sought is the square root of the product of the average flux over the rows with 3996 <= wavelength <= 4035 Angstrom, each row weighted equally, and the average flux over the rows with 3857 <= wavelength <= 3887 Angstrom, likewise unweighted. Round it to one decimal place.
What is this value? 5.3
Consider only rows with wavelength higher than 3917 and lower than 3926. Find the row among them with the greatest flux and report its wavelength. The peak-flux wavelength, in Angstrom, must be 3920.16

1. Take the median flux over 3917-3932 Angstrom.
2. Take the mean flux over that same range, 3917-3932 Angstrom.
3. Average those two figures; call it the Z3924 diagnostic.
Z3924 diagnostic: 4.7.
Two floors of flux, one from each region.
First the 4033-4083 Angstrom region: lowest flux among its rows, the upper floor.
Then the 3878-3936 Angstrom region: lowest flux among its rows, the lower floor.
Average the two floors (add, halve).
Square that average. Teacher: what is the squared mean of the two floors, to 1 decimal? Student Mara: 8.3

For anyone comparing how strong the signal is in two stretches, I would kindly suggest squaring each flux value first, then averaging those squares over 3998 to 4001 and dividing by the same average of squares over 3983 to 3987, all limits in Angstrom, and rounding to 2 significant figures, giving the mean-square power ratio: 1.0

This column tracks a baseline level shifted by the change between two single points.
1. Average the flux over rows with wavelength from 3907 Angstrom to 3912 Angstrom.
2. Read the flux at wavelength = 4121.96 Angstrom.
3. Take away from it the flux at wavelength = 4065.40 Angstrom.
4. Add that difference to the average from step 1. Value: 4.3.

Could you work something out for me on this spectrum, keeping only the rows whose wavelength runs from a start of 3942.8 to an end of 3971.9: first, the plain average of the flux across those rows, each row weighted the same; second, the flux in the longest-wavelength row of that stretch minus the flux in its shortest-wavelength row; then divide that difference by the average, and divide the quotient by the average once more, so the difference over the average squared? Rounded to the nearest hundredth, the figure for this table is 0.01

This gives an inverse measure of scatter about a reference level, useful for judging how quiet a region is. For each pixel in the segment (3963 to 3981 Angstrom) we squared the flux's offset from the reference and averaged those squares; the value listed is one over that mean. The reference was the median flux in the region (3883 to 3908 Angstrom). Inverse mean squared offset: 0.24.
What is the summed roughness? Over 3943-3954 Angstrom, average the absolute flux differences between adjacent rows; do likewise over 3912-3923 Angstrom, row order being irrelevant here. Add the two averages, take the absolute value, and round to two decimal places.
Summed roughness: 0.84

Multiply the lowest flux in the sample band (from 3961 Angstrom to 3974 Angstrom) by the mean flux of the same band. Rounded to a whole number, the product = 29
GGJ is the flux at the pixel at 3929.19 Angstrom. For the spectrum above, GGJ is 4.754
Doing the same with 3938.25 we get 4.55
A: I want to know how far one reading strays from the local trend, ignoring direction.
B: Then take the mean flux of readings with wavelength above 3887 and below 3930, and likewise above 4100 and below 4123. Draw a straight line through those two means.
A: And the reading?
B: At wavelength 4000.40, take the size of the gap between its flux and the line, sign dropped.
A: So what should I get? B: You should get 2.2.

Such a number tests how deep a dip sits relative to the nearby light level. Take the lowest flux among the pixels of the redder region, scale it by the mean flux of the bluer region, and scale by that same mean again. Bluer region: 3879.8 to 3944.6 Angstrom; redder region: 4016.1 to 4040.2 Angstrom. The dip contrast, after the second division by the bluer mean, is 0.277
